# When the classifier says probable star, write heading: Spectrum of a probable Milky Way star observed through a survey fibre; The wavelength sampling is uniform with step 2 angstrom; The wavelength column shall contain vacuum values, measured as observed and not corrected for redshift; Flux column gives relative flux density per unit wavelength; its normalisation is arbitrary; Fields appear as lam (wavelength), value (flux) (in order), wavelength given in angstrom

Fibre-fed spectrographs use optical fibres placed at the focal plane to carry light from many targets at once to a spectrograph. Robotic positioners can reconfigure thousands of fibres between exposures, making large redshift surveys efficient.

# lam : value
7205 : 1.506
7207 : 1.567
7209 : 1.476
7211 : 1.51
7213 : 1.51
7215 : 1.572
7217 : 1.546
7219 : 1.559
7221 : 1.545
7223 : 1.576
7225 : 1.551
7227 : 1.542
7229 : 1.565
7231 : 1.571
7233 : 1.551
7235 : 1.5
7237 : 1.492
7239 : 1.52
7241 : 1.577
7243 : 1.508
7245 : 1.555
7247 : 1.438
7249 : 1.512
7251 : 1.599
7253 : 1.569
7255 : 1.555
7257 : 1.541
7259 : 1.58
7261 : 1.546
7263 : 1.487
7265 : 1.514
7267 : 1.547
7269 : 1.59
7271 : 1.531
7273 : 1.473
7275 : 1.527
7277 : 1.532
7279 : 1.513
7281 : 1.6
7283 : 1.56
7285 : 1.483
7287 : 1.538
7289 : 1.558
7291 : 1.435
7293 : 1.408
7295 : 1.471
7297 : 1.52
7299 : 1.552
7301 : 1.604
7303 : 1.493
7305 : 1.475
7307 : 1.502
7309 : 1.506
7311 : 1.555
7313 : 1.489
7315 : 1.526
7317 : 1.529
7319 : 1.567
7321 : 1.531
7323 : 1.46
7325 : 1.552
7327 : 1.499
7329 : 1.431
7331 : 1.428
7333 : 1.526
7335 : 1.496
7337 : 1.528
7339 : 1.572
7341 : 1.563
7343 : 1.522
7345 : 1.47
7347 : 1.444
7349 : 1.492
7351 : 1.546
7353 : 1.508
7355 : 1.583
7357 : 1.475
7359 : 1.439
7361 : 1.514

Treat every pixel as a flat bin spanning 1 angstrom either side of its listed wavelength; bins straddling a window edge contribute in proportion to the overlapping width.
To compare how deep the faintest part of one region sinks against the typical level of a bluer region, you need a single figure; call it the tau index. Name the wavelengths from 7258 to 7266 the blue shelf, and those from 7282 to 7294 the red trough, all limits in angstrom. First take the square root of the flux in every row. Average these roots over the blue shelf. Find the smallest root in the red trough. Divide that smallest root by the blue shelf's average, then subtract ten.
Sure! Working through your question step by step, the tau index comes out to -9.04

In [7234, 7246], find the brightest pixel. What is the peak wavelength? 7241 angstrom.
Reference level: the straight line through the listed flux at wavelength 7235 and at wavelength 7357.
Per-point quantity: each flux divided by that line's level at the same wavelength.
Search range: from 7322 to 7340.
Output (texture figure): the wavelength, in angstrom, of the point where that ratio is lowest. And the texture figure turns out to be 7331 angstrom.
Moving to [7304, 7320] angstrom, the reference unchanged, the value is 7305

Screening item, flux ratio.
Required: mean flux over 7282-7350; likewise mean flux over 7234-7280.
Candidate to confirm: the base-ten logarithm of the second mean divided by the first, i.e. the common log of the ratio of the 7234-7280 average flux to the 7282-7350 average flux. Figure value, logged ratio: 0.0064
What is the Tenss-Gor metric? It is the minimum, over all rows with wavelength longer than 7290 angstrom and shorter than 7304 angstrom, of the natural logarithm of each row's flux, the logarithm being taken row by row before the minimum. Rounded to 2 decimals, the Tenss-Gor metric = 0.34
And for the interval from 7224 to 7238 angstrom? 0.40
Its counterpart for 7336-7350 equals 0.37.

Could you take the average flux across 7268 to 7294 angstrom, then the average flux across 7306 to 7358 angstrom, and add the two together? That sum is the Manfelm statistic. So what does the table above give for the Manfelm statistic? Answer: 3.03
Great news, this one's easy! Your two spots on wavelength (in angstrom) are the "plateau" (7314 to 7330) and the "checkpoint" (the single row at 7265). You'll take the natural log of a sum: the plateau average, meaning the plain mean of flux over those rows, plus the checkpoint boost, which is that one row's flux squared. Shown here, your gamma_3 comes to 1.34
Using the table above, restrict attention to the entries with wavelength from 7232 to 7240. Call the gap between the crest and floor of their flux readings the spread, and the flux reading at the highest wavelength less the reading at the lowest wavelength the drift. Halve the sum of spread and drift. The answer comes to 0.014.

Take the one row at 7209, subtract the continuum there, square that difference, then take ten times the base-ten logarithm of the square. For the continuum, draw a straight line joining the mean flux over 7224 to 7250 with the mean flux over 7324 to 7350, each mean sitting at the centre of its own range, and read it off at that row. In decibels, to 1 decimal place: -24.3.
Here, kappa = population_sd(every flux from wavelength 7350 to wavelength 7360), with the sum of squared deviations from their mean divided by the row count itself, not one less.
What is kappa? 0.051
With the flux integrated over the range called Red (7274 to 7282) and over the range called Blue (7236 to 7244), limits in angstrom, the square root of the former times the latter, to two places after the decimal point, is 12.27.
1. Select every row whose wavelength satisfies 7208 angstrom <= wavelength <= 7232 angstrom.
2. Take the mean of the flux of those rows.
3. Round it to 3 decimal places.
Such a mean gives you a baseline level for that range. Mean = 1.544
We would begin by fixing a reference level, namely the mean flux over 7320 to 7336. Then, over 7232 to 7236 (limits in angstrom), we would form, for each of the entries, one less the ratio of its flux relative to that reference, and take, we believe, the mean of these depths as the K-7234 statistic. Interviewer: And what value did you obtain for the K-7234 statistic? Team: -0.024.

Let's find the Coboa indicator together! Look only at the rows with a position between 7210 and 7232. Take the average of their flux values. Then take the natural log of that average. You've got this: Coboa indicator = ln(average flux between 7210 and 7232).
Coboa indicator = 0.438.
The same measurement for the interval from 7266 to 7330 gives 0.417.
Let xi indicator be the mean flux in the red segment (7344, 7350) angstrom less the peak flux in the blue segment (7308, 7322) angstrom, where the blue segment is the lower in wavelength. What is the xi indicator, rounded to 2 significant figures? -0.098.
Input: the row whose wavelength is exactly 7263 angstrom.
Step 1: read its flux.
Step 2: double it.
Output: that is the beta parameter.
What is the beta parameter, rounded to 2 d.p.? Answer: 2.97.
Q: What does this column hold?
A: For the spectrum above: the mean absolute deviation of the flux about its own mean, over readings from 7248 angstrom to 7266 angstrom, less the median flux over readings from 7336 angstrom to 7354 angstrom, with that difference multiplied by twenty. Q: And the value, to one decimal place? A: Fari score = -29.9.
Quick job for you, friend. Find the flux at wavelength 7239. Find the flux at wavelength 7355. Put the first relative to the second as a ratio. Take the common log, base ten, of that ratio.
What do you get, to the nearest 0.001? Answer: -0.018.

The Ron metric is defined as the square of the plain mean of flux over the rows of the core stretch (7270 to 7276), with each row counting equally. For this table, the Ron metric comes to 2.28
